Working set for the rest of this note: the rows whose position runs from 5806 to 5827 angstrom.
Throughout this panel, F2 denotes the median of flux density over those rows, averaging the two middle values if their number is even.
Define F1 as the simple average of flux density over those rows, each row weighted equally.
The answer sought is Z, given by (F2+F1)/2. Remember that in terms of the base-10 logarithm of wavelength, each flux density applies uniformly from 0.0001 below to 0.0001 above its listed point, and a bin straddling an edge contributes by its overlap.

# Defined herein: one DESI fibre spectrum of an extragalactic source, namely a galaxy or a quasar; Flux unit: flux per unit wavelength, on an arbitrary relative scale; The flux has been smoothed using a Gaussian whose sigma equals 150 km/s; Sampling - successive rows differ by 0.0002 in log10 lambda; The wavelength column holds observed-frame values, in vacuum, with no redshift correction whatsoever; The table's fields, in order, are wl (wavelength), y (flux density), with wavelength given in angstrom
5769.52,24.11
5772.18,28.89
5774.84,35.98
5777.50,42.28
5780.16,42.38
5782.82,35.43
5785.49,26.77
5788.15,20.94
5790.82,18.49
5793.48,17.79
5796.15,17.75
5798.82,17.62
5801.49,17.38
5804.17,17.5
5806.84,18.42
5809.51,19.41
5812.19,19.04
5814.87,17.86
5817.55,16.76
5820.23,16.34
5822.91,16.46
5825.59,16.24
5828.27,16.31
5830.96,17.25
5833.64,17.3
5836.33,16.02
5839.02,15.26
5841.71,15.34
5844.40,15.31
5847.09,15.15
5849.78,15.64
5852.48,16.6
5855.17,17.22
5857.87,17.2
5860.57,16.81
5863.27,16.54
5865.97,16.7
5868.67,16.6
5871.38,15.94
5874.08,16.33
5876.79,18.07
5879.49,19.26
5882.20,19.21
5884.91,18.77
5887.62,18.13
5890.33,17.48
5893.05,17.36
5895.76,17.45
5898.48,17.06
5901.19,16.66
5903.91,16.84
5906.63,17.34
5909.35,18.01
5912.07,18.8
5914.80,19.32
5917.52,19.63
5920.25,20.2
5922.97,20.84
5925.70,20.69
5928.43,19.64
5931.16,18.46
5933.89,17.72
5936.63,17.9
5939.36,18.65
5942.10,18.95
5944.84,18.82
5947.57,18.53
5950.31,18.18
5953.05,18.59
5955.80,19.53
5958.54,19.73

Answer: 17.44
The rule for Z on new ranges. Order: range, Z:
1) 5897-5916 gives 17.53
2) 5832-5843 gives 15.83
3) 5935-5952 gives 18.55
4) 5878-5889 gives 18.92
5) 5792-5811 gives 17.87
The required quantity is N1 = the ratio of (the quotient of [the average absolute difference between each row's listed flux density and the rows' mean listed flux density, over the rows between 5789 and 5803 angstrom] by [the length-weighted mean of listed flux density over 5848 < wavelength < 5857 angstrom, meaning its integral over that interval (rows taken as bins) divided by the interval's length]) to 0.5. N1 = 0.03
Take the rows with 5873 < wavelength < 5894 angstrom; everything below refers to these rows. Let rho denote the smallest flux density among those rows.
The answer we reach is 16.33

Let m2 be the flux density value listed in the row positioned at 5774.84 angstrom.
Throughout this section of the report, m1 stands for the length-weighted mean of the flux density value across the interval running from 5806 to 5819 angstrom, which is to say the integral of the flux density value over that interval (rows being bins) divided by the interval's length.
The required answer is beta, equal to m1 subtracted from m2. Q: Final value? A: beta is 17.7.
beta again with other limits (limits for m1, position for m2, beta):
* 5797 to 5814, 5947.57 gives 0.3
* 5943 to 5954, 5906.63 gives -1.2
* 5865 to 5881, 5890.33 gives 0.3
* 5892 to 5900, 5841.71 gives -1.9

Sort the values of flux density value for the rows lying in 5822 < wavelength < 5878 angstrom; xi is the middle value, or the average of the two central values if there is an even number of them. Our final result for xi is 16.5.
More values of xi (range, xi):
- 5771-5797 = 27.8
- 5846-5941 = 17.5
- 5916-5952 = 18.8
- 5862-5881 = 16.6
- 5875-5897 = 18.1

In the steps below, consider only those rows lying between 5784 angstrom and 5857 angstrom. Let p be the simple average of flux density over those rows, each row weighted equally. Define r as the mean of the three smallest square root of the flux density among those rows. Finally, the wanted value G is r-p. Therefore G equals -13.6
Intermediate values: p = 17.5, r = 3.90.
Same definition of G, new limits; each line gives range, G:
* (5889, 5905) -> -13.0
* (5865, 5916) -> -13.6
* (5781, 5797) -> -18.6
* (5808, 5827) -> -13.4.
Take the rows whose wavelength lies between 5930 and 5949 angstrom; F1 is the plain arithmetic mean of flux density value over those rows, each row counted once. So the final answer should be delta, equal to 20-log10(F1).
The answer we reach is 18.7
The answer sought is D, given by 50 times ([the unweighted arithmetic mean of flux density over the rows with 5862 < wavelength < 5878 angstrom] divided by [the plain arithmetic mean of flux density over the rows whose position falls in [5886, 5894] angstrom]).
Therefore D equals 47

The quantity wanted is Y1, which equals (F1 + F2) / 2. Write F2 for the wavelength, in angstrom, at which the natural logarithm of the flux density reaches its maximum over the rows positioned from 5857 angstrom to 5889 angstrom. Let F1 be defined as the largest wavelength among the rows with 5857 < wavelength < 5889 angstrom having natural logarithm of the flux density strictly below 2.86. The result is 5876.8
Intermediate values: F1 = 5874.08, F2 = 5879.49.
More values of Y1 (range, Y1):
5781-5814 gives 5792.2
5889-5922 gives 5913.4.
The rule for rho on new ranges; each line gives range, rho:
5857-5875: 15.94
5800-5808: 17.38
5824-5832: 16.24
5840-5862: 15.15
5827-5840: 15.26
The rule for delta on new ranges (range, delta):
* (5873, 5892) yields 18.7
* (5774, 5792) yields 18.5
